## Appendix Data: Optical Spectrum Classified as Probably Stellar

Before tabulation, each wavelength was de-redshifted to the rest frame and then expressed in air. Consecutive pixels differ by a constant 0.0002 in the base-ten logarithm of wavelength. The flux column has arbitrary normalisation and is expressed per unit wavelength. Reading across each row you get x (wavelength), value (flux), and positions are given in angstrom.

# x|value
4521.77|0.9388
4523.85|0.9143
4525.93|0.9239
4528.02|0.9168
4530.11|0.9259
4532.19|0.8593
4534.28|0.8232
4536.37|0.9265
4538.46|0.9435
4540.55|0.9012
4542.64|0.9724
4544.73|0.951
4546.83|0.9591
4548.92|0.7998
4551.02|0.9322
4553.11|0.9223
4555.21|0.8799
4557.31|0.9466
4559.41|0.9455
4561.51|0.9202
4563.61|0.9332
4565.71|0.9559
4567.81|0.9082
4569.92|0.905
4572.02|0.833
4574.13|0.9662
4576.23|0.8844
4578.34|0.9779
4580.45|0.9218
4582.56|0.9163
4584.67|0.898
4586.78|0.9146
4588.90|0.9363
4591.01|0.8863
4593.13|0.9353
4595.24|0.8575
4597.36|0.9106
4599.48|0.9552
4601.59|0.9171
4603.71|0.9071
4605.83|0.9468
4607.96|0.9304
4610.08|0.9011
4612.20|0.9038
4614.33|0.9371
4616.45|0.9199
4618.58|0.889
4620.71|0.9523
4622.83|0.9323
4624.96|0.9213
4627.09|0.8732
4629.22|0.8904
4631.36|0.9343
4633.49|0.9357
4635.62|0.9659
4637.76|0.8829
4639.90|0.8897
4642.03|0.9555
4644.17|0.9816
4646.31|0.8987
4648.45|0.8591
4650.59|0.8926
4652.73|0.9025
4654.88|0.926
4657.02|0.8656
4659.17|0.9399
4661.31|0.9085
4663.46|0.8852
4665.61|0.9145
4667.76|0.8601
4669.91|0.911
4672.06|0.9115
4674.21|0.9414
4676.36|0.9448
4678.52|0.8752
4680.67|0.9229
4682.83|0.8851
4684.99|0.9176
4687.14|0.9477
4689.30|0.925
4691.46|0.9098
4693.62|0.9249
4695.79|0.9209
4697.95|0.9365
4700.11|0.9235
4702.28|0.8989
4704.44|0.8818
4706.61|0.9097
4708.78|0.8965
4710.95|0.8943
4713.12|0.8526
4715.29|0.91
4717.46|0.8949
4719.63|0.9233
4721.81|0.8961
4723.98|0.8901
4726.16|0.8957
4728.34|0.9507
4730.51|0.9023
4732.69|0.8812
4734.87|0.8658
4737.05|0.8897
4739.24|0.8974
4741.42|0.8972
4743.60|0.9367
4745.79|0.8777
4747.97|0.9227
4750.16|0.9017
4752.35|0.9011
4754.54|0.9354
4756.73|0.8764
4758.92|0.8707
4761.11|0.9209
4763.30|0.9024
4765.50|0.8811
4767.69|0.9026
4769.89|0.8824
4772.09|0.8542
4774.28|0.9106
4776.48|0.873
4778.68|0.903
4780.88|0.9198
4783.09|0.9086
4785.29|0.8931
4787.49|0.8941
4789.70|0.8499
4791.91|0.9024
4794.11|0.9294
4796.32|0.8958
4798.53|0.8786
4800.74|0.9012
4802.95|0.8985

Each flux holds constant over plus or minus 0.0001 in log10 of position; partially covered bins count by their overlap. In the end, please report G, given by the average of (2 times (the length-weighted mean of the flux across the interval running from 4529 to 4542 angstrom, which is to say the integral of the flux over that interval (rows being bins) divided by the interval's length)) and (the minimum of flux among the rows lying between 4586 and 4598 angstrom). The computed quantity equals 1.33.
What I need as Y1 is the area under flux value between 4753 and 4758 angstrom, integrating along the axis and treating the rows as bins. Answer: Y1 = 4.52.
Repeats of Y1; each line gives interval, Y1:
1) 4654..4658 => 3.58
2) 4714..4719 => 4.52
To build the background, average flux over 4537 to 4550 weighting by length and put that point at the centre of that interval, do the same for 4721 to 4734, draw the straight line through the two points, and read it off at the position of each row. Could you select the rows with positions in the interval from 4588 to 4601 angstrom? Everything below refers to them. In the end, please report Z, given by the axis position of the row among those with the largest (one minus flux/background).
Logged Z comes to 4595.24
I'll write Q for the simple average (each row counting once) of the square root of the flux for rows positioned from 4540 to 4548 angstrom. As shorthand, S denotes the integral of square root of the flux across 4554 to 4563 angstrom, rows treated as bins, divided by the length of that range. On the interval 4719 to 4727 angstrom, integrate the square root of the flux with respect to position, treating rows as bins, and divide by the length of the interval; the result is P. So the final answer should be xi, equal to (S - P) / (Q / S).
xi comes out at 0.012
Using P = 0.948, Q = 0.972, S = 0.960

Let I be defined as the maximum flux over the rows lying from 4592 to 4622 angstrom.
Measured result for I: 0.9552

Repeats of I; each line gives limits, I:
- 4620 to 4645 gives 0.9816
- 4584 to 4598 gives 0.9363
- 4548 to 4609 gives 0.9779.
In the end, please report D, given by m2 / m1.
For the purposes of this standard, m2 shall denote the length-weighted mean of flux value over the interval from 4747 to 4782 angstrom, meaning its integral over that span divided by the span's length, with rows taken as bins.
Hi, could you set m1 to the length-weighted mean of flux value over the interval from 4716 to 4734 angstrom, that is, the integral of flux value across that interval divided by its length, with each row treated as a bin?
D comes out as 0.99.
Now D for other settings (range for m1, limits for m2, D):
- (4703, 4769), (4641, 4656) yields 1.02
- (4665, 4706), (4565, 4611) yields 1.00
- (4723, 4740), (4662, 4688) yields 1.01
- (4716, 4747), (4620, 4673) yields 1.01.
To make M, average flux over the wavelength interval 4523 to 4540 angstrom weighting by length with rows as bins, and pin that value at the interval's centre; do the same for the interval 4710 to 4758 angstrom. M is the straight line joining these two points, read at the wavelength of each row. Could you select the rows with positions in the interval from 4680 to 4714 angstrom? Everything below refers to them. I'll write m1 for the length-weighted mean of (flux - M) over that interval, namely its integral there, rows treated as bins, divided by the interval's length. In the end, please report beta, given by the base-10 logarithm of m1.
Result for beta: -2.0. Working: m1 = 0.009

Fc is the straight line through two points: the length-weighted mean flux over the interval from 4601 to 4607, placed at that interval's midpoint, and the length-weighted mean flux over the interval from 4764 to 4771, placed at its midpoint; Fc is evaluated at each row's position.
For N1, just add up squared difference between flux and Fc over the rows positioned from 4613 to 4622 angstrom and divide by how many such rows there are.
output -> 0.0006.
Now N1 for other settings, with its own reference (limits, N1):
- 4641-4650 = 0.0023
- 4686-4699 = 0.0007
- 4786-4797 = 0.0008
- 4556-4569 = 0.0003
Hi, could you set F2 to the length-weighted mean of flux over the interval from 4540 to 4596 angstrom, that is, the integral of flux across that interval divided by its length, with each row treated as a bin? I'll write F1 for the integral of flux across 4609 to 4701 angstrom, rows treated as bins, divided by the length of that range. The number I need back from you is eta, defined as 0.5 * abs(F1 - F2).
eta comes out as 0.0016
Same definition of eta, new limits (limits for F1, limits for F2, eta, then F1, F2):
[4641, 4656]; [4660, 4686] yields 0.0047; 0.916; 0.907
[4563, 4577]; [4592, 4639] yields 0.0026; 0.913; 0.918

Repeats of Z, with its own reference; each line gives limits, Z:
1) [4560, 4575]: 4572.02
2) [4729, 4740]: 4734.87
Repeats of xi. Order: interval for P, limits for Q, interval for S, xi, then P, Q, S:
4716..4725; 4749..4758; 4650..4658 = -0.003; 0.950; 0.951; 0.947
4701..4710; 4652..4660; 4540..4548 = 0.027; 0.947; 0.953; 0.973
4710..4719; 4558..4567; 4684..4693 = 0.019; 0.944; 0.969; 0.963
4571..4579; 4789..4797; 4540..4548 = 0.018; 0.955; 0.946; 0.973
